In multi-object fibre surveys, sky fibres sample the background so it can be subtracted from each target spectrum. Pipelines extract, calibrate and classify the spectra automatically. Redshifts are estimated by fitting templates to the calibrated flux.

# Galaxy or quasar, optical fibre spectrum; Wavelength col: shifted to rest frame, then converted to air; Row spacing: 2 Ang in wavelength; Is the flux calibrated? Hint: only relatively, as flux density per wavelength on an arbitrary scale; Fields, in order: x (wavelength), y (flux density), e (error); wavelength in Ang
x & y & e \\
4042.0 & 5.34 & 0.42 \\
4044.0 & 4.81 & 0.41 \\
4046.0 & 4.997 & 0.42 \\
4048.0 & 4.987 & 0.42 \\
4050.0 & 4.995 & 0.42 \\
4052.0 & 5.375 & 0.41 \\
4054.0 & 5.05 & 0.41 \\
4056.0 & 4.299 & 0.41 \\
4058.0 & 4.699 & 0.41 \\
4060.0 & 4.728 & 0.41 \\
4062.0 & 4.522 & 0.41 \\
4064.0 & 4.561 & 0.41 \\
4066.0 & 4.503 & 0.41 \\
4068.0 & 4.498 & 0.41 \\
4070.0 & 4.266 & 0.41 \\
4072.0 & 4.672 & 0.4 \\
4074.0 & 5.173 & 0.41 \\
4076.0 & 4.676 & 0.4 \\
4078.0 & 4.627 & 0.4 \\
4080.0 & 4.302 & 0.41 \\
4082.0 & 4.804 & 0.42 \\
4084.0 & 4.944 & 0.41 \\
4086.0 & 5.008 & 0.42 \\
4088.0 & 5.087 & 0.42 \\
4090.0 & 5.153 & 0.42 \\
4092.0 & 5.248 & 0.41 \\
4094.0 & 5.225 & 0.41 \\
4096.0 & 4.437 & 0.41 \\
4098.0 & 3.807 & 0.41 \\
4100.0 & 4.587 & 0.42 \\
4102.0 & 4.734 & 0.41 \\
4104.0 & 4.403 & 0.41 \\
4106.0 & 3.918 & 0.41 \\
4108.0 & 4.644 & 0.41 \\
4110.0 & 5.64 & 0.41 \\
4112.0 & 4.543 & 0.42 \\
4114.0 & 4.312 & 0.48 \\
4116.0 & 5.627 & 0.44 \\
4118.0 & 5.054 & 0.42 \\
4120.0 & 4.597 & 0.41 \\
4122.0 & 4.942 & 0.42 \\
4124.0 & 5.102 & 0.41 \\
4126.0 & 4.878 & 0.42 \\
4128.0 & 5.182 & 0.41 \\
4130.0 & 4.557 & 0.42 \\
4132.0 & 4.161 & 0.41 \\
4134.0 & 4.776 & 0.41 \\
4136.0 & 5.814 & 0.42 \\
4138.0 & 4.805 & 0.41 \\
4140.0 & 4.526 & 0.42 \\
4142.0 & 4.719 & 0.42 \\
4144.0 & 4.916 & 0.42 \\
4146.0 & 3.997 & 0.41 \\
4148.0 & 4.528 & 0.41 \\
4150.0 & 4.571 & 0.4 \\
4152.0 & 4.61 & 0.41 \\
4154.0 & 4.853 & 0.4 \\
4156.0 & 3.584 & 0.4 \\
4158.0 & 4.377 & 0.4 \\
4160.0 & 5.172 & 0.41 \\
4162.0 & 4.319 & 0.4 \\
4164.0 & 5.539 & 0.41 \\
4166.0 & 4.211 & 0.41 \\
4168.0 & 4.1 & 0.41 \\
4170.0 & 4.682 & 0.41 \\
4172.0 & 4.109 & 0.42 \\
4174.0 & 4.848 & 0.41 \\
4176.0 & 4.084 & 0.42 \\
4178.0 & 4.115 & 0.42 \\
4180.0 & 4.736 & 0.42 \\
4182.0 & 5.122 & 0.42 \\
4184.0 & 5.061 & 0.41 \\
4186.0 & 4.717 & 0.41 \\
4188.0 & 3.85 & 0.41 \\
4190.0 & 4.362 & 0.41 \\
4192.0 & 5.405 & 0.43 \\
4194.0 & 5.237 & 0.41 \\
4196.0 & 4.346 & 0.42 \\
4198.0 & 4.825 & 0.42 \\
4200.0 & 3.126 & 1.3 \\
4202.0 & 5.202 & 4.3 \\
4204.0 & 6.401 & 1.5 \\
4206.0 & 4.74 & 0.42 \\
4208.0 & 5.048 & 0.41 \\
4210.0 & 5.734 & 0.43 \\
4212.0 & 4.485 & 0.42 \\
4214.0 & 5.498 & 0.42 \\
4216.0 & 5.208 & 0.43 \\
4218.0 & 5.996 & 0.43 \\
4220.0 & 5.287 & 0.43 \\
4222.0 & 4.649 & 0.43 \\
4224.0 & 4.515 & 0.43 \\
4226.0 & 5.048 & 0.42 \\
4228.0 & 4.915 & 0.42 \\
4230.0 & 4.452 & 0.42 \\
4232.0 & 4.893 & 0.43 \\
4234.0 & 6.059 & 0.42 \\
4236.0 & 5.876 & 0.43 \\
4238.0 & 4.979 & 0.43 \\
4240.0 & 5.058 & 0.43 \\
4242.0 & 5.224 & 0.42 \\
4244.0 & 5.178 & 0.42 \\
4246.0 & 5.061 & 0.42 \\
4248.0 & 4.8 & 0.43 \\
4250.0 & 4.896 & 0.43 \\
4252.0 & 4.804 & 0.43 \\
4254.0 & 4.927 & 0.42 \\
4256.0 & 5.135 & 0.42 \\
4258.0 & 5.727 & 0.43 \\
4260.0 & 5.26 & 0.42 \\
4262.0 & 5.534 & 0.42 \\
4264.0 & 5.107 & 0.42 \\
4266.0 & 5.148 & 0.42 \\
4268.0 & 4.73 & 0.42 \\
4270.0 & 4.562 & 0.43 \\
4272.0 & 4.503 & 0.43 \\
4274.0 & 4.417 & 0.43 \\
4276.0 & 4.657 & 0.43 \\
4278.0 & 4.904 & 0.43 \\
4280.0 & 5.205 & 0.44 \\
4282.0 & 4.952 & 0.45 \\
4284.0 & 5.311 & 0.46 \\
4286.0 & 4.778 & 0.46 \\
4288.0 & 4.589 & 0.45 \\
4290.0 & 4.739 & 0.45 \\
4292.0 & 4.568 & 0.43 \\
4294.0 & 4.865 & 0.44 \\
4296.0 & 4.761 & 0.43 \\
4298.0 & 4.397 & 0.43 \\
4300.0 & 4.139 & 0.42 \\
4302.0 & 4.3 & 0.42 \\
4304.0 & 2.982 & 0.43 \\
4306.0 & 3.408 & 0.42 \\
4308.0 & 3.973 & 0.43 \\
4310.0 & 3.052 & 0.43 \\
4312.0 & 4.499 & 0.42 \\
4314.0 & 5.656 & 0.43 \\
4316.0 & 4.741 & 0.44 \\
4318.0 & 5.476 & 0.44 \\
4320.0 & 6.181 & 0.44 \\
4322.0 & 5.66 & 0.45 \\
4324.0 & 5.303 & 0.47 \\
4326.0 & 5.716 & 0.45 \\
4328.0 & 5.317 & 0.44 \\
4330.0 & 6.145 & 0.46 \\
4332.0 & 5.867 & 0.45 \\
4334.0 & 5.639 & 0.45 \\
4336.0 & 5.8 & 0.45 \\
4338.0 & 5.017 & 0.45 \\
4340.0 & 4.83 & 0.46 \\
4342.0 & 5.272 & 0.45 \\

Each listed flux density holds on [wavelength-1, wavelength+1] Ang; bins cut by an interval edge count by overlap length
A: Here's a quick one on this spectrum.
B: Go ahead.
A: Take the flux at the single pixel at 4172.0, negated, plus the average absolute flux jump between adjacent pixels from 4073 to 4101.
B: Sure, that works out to -3.8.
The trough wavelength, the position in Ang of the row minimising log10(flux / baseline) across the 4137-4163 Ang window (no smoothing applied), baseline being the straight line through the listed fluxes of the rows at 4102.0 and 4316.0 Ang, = 4156.0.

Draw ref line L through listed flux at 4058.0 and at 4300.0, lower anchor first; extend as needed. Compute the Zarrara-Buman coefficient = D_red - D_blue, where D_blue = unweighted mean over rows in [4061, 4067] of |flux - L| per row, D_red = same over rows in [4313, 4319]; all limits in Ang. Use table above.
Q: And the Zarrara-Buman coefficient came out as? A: 1.0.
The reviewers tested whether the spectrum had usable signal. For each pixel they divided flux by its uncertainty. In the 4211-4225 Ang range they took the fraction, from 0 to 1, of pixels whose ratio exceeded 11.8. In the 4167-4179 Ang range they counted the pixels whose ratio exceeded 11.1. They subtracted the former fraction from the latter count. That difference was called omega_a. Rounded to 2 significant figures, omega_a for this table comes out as 1.4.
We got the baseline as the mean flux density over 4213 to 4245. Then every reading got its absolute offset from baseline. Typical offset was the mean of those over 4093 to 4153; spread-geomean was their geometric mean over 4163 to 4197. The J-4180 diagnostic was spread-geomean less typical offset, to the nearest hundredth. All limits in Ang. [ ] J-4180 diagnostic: -0.11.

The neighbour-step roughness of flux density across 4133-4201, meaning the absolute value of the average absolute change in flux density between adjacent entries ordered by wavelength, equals 0.6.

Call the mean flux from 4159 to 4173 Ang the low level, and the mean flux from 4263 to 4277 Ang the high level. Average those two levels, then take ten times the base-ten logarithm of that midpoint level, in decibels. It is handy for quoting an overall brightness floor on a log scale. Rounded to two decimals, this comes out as 6.68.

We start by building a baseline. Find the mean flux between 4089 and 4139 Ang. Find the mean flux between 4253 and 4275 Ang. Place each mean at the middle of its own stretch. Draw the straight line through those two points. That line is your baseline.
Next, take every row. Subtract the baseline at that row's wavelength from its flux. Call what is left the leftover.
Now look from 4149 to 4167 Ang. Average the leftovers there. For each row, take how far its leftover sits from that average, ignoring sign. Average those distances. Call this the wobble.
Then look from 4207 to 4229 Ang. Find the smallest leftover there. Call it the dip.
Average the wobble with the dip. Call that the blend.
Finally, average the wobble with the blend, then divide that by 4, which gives 0.049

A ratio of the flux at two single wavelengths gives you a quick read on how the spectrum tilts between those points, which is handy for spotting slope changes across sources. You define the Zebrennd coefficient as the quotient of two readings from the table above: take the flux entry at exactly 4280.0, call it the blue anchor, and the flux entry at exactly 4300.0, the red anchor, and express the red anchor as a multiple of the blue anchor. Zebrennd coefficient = 0.80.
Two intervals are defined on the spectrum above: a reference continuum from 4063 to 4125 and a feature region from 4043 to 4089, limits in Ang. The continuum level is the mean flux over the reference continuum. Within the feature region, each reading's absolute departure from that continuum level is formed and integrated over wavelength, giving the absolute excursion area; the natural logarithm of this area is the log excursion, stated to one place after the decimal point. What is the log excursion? 2.4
